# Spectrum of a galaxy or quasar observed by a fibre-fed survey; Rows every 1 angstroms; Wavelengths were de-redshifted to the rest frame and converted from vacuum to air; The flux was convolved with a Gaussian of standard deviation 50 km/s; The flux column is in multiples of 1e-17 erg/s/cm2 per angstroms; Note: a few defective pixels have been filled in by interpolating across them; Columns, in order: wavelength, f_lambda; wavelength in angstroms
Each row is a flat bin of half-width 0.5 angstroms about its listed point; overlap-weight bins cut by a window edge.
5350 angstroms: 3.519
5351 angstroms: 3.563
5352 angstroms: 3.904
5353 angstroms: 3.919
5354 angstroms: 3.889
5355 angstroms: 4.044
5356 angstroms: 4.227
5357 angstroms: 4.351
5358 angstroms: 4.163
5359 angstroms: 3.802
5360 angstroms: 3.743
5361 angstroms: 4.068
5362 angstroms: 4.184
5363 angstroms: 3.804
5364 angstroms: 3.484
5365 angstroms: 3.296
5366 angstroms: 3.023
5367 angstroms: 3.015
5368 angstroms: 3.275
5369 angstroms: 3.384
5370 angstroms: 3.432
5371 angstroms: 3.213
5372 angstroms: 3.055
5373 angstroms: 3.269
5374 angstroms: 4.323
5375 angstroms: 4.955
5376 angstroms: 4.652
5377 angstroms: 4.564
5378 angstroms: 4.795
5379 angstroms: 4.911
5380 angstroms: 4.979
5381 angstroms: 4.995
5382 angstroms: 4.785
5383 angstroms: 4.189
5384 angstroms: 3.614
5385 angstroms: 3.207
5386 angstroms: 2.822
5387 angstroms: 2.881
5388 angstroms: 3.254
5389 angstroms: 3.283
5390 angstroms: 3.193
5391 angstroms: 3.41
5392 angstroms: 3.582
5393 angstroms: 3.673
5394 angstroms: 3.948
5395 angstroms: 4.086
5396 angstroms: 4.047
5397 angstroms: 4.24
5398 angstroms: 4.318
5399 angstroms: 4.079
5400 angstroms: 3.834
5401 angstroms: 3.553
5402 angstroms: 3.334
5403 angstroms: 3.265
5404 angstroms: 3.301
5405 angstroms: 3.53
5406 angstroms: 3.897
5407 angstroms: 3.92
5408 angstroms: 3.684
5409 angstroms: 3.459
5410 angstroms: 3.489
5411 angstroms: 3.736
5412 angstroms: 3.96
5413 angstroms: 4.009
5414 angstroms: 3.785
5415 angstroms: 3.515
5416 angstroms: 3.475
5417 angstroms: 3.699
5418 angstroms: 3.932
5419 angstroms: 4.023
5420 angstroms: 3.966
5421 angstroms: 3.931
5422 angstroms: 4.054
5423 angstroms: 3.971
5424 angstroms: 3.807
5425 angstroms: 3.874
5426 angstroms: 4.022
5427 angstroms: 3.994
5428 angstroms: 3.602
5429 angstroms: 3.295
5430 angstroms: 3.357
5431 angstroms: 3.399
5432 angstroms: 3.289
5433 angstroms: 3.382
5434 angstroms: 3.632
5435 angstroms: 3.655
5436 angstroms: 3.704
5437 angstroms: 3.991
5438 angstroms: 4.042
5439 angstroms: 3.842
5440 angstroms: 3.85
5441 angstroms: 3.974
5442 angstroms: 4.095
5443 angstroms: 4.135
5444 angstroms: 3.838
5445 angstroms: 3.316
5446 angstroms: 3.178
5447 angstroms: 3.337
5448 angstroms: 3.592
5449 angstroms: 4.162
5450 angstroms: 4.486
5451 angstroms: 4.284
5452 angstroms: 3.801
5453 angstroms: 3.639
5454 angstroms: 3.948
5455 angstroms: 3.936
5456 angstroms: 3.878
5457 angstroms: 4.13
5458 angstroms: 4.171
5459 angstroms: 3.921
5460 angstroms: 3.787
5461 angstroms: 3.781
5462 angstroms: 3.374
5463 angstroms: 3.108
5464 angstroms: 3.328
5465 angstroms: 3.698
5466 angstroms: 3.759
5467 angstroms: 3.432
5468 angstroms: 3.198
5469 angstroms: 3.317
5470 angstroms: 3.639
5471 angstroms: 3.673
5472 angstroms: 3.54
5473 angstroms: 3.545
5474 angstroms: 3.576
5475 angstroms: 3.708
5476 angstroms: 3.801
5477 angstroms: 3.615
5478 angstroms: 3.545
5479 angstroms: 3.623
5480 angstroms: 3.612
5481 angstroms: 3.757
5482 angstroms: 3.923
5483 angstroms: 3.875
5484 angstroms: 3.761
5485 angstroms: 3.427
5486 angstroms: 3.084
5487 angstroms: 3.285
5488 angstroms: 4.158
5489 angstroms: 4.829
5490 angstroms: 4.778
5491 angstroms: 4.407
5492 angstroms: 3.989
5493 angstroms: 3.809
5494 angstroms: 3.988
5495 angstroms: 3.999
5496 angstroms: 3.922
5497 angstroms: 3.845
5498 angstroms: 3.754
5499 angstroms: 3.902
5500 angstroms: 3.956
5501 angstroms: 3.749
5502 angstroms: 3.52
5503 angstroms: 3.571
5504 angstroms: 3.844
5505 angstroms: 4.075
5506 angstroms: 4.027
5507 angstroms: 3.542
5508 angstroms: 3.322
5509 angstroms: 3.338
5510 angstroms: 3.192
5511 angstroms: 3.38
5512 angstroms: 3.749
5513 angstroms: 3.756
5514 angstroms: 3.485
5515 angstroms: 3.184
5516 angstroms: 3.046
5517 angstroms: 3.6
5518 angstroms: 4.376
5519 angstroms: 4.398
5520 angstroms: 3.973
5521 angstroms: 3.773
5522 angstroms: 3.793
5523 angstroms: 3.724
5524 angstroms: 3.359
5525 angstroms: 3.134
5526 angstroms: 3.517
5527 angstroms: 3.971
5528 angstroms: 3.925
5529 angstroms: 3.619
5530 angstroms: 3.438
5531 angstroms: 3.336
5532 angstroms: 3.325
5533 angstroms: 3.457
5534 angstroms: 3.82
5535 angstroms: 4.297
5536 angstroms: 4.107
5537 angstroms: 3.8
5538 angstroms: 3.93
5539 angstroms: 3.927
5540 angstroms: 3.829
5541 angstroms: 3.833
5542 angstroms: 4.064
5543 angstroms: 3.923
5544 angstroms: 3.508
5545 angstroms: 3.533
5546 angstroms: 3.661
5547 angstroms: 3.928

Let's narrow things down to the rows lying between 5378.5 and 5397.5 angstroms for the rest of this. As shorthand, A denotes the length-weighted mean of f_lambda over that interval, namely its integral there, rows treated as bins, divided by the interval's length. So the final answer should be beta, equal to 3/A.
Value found 0.780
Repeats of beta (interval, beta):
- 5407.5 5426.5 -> 0.787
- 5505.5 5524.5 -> 0.826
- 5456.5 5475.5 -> 0.830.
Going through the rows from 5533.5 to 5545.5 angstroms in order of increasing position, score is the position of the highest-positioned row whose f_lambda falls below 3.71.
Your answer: 5545 angstroms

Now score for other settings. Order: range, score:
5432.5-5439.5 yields 5436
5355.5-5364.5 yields 5364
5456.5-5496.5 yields 5487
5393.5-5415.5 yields 5415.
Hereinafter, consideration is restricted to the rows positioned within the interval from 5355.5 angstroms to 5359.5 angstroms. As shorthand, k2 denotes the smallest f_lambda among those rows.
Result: 3.802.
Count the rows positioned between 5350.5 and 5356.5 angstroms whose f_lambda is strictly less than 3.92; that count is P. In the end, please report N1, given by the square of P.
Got 16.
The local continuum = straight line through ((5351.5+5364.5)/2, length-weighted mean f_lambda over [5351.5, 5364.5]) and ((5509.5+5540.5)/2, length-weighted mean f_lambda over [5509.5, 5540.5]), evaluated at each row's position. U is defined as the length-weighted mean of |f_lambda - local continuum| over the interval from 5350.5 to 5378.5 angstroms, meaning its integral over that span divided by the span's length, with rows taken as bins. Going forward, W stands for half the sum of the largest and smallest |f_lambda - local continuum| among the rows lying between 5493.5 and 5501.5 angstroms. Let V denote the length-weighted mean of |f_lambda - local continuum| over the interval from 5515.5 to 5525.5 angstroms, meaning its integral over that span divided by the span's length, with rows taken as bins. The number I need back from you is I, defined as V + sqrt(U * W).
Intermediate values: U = 0.47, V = 0.35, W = 0.1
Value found 0.6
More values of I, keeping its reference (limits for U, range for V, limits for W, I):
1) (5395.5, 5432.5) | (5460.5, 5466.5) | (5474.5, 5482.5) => 0.4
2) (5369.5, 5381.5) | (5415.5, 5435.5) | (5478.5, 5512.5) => 0.9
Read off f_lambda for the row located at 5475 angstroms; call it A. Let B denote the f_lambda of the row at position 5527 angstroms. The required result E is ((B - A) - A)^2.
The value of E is 11.9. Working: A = 3.708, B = 3.971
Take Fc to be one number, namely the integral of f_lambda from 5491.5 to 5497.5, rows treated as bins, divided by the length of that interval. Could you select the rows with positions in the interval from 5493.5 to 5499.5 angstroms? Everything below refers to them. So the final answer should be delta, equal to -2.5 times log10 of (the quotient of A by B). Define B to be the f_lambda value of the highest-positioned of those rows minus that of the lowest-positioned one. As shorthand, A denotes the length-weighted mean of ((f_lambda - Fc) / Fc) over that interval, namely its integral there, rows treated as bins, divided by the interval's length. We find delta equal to 2.9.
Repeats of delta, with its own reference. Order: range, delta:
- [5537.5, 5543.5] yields 1.4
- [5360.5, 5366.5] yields 2.9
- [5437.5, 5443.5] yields 1.9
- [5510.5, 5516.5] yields 1.1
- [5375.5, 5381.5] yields 0.4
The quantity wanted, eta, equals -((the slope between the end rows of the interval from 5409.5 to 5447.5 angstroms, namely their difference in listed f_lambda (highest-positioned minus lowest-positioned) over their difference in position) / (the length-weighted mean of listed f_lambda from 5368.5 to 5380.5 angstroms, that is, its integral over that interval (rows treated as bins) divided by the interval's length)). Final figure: 0.001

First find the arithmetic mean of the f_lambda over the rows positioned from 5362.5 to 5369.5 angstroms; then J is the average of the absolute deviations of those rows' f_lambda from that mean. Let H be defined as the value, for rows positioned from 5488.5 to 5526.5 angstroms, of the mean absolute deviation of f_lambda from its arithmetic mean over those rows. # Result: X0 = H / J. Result 1.6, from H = 0.310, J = 0.20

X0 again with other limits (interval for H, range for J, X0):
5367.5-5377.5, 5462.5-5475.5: 3.7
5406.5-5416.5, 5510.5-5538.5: 0.6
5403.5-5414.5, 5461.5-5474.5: 1.1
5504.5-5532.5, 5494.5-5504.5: 2.3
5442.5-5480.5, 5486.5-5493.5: 0.6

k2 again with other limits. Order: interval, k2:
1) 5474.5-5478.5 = 3.545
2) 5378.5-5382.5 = 4.785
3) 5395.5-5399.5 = 4.047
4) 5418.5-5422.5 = 3.931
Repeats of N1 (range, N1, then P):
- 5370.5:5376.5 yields 9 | 3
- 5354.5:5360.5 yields 4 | 2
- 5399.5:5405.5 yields 36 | 6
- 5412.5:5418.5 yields 16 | 4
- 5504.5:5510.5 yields 16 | 4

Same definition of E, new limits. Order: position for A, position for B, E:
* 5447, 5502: 9.9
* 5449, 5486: 27.5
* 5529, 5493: 11.8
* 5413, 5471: 18.9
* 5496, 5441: 15.0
